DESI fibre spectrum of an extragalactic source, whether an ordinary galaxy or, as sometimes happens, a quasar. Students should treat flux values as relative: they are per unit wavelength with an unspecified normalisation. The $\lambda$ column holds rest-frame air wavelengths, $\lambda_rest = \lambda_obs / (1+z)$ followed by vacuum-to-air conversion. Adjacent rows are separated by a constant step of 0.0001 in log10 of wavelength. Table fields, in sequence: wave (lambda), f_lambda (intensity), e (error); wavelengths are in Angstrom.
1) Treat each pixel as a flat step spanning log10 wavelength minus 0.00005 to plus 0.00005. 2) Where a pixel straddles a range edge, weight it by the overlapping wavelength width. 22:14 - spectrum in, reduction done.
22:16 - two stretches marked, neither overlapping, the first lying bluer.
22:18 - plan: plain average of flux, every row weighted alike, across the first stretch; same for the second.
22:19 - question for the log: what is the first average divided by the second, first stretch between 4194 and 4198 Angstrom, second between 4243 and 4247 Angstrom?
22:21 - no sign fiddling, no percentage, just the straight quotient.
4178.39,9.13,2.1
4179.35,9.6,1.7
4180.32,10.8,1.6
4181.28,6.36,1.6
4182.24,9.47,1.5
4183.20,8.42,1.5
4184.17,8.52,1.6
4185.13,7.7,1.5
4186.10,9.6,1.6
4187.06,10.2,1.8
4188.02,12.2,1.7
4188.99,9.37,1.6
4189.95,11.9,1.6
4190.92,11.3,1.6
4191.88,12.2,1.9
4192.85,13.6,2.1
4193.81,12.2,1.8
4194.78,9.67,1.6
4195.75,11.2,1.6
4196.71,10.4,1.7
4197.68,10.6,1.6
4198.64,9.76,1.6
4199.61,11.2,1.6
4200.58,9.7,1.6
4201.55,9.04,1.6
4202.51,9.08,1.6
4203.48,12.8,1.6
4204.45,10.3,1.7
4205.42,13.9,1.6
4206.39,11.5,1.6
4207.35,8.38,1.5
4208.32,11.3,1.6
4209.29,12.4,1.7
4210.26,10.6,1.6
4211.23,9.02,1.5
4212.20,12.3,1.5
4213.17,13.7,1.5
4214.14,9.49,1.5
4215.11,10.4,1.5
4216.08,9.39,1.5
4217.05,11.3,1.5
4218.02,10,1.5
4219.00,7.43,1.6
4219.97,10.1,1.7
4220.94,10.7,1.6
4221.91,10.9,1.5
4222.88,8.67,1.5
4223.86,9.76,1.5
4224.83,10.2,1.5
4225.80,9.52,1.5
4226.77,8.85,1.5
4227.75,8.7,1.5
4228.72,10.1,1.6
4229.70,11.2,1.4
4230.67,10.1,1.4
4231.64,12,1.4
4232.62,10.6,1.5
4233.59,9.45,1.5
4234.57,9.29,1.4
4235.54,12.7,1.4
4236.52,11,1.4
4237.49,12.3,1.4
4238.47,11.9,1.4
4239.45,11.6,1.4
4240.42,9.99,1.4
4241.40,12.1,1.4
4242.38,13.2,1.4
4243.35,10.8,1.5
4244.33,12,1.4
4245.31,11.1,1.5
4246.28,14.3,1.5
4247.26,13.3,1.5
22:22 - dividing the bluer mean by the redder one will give 0.87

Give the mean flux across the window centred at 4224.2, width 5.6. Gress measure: 9.7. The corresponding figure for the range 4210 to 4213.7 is 11.4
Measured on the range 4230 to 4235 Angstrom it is 10.3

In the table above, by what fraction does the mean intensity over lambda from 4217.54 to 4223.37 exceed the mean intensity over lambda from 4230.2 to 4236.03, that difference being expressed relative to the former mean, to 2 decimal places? -0.11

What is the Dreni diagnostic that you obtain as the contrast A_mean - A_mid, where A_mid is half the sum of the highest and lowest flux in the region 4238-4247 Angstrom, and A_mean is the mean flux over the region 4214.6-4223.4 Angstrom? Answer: -2.3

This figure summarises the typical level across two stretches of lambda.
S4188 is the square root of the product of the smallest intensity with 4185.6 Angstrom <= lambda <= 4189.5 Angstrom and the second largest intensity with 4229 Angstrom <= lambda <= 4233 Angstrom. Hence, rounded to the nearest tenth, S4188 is 10.2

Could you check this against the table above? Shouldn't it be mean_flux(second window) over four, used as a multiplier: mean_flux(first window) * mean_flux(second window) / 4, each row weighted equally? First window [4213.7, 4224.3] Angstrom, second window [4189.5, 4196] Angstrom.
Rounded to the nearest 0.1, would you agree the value 28.8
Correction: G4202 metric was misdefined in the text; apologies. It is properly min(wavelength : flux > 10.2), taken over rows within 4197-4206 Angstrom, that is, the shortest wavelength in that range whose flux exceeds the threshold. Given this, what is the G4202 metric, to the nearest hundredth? 4197.68 Angstrom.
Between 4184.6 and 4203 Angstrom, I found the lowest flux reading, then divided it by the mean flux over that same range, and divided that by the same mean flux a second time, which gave 0.0689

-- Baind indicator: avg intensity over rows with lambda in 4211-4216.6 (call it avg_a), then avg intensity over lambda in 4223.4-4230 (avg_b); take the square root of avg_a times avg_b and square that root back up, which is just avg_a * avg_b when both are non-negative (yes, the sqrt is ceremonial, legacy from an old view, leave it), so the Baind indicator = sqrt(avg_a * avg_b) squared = 105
